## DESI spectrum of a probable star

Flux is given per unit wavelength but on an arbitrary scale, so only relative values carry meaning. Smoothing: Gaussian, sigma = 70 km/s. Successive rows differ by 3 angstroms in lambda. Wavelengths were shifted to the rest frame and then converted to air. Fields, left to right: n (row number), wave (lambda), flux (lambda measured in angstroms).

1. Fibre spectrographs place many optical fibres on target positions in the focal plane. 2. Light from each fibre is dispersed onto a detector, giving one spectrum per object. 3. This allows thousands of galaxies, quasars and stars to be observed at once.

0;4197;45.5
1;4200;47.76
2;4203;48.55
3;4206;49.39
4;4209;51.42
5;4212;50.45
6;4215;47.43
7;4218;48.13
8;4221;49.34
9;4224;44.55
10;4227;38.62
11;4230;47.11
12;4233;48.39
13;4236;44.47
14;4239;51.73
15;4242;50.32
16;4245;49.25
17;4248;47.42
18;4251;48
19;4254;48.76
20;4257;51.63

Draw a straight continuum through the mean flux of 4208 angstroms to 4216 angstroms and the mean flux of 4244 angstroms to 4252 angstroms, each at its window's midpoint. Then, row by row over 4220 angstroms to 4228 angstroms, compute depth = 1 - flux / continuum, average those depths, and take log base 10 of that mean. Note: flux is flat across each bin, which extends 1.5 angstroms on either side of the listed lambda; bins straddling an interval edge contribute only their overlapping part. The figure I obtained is -0.99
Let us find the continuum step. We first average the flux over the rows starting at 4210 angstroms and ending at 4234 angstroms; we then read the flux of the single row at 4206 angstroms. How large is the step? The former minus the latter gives -3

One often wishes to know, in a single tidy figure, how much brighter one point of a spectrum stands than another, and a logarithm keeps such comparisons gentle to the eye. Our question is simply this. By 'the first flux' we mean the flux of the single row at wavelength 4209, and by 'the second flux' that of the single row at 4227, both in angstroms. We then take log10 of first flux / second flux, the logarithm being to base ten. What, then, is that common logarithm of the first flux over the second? 0.124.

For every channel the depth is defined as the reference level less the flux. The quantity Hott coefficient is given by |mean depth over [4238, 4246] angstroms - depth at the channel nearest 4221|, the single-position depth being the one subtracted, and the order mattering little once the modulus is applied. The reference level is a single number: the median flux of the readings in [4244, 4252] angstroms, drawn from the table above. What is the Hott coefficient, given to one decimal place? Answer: 1.1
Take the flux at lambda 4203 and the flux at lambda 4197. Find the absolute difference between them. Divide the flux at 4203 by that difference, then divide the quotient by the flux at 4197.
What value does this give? 0.35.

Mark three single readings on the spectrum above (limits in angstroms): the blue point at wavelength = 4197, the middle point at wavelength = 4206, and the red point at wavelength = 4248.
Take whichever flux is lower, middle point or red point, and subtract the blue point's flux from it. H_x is 2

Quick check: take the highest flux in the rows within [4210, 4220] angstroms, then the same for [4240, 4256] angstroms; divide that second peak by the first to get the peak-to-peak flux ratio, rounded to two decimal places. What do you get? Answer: 1.00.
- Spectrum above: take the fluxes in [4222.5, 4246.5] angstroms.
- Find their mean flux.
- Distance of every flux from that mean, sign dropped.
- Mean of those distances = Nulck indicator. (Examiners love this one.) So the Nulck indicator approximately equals 3.19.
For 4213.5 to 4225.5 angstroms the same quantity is 1.41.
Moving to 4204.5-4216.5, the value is 1.26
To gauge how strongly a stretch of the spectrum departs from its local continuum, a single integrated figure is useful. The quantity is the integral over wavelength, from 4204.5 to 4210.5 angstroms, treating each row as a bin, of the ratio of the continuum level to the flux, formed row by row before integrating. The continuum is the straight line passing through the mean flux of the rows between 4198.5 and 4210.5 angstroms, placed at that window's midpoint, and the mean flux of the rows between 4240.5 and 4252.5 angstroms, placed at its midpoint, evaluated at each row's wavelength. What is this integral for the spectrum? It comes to 5.86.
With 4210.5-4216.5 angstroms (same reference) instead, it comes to 6.03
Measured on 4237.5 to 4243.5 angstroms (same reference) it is 5.74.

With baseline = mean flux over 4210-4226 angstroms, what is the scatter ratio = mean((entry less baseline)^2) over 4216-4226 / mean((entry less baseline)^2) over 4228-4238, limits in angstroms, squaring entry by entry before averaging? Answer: 1.0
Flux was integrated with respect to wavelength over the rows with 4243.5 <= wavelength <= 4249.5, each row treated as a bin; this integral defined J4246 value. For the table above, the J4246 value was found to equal 290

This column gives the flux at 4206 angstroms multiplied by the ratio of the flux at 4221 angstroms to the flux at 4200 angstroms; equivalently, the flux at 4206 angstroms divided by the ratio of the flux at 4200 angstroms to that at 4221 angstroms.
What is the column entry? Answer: 51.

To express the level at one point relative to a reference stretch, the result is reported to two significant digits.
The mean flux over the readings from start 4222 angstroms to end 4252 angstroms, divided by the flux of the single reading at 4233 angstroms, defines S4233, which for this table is 0.97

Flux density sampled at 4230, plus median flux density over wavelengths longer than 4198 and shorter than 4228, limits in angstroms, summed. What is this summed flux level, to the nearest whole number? 95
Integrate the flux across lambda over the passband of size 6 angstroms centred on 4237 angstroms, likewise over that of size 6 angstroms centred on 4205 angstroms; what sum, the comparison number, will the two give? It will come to 582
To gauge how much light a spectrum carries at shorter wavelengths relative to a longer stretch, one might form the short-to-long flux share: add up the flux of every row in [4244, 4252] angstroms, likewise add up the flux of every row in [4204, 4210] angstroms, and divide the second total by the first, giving 0.70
